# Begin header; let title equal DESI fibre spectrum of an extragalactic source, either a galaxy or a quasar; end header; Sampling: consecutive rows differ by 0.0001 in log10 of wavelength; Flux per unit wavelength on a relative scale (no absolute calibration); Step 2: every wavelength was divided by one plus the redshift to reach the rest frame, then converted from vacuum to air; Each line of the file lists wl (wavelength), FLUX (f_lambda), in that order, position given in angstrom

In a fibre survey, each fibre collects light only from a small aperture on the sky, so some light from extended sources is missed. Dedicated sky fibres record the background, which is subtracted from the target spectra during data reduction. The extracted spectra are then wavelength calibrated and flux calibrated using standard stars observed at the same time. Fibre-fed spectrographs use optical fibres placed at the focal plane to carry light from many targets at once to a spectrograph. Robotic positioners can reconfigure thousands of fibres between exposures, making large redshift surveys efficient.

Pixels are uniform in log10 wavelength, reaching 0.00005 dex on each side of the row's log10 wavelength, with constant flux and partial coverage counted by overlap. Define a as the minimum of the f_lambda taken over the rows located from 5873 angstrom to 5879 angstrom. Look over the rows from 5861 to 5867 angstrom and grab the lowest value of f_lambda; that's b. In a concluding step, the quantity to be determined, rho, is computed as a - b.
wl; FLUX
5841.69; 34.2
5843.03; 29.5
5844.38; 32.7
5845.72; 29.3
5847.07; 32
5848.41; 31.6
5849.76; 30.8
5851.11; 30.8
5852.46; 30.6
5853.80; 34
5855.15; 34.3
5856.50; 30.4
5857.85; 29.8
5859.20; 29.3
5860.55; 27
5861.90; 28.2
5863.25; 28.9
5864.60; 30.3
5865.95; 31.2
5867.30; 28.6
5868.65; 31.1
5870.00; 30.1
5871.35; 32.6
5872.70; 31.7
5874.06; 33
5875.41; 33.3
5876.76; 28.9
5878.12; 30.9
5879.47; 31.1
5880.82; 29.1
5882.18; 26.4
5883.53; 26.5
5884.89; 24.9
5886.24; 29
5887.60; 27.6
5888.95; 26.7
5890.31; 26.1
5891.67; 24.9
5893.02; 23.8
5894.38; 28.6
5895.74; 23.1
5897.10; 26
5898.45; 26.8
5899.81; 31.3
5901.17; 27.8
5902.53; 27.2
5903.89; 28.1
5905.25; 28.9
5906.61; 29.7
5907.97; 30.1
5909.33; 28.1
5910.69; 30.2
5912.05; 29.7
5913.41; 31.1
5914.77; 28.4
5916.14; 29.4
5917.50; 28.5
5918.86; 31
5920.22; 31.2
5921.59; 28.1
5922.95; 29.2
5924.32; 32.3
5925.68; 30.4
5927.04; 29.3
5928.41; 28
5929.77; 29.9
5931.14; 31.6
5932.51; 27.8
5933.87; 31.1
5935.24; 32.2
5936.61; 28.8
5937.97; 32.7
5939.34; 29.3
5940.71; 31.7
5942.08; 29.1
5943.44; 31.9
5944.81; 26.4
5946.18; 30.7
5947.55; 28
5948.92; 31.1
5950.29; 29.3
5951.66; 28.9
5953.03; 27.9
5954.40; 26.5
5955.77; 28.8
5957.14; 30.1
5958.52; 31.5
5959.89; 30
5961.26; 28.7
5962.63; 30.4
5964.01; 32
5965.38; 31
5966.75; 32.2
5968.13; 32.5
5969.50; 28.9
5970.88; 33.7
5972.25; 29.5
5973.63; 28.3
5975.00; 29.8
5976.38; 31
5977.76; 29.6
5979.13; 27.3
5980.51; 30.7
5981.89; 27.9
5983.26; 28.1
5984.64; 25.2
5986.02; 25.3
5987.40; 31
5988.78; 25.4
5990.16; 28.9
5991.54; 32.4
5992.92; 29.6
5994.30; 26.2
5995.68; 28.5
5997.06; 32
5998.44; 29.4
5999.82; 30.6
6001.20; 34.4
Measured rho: 0.7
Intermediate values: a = 28.9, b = 28.2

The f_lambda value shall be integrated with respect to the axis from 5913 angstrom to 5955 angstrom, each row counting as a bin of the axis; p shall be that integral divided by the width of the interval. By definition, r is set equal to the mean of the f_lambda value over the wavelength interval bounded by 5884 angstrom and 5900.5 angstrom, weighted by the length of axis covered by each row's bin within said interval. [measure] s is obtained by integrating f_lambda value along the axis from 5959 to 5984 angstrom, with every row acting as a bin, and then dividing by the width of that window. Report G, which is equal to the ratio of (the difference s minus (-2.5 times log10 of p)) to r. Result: 1.27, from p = 29.7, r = 26.6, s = 30.1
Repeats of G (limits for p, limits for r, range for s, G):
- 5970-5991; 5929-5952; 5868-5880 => 1.17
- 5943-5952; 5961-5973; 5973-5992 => 1.04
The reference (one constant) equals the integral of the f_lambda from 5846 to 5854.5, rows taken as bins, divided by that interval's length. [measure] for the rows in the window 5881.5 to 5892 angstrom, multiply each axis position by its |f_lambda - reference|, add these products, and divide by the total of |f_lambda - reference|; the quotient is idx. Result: 5887.1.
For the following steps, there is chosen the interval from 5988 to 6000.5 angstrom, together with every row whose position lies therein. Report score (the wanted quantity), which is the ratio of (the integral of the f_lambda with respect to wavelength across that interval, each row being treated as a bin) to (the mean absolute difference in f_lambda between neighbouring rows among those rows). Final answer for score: 128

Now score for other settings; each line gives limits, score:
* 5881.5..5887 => 76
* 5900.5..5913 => 357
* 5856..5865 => 234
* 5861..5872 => 200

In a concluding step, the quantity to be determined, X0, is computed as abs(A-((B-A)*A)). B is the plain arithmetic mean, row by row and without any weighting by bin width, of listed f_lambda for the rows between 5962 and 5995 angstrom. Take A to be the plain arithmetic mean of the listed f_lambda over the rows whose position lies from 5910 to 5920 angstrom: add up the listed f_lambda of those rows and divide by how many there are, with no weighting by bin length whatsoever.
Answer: 39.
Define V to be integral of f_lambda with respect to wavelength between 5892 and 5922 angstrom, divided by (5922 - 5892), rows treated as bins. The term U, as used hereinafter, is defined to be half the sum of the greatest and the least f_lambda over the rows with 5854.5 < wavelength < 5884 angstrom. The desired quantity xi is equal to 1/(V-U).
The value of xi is -0.5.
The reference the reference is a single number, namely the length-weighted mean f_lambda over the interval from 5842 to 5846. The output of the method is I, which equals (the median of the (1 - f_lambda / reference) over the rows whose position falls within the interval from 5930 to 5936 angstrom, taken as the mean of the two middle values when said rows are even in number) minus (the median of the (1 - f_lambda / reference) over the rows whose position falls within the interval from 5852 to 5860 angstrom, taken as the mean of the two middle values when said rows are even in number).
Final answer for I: -0.03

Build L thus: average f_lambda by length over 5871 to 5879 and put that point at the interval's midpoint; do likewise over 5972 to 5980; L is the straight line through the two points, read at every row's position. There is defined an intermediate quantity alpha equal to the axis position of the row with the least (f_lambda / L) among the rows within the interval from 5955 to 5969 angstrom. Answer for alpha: 5955.77 angstrom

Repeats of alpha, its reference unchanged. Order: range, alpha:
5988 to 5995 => 5988.78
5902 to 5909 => 5902.53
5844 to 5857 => 5845.72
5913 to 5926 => 5921.59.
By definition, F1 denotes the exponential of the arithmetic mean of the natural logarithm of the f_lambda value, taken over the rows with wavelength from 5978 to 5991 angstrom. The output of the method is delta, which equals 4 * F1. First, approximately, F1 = 27.7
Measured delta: 111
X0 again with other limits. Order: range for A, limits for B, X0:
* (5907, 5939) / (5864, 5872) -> 9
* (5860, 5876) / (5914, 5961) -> 54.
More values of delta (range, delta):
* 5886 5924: 113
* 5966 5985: 118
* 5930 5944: 122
